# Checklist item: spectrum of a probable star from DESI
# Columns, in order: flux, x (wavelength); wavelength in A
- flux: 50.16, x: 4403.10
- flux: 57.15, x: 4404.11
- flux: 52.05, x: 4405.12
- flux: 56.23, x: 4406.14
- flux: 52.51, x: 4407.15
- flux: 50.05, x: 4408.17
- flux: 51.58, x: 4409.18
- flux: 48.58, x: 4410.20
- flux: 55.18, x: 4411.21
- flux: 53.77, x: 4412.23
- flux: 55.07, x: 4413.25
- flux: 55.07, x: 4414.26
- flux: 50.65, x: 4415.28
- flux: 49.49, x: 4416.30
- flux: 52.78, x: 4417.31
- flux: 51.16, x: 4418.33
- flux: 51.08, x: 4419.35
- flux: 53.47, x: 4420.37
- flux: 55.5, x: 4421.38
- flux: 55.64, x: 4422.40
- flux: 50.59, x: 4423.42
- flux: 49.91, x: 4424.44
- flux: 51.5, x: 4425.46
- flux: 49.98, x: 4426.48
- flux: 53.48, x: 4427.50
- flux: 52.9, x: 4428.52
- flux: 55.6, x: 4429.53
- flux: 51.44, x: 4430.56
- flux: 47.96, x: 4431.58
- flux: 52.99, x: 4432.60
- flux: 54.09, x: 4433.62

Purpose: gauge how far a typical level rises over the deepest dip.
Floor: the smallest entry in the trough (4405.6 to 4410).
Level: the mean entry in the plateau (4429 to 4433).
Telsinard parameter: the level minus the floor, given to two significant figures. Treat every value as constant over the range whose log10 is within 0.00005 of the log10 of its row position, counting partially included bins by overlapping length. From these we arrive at 1.9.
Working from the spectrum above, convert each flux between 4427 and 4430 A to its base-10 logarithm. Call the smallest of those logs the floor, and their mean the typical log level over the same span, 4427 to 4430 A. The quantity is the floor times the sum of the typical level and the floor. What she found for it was 5.96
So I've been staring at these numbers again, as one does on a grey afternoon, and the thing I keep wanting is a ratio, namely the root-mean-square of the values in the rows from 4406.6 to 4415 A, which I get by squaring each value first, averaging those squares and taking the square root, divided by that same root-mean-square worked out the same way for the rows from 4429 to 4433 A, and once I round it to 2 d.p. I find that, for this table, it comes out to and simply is 1.01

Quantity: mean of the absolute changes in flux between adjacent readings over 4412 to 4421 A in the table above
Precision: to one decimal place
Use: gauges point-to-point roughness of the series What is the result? 1.8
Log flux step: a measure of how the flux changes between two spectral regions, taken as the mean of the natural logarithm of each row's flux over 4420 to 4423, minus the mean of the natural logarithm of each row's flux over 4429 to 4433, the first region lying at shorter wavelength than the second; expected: 0.06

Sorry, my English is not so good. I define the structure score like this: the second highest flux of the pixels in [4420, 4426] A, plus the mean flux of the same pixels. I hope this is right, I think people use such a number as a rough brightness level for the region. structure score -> 108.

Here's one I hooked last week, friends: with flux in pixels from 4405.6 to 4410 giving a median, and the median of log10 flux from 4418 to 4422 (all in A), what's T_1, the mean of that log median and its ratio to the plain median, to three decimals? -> 0.876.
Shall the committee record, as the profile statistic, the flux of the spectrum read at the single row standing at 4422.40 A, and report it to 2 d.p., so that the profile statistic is 55.64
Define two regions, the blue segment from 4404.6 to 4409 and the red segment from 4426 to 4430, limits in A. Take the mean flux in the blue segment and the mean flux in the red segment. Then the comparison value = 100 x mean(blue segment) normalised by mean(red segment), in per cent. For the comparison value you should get 99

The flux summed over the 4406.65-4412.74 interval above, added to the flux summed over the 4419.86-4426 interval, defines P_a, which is 628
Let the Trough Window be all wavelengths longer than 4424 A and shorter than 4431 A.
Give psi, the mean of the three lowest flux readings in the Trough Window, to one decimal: 50.4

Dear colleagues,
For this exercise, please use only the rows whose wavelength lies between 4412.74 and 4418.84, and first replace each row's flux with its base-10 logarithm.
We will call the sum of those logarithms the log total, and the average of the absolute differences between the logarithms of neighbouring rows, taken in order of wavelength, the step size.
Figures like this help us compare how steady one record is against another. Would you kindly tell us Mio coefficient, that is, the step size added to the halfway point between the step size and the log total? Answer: 5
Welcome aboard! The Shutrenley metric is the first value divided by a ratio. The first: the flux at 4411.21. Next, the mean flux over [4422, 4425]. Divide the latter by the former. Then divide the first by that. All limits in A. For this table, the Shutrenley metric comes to 59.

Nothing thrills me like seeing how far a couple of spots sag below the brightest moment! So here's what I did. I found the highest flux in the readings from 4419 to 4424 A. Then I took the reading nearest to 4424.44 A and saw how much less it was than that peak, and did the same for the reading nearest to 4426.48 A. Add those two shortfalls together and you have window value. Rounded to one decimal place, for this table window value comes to 11.4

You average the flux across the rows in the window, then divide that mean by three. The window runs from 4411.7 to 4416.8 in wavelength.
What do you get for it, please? 17.6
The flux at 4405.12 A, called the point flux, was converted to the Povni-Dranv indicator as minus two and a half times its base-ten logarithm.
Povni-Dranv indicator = -4.29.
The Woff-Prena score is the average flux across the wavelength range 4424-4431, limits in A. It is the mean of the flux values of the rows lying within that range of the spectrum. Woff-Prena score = 52.1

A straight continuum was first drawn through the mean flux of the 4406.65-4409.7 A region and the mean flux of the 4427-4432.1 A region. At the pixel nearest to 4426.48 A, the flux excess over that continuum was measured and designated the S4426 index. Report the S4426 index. -2.2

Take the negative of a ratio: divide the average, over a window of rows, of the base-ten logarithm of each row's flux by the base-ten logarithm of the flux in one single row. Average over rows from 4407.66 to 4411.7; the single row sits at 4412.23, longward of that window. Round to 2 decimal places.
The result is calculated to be -0.99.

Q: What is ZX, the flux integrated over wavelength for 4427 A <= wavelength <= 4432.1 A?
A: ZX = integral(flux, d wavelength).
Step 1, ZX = 267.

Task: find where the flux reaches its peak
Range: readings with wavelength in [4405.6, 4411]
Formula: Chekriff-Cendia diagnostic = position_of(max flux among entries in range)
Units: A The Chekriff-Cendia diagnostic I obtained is 4406.14 A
